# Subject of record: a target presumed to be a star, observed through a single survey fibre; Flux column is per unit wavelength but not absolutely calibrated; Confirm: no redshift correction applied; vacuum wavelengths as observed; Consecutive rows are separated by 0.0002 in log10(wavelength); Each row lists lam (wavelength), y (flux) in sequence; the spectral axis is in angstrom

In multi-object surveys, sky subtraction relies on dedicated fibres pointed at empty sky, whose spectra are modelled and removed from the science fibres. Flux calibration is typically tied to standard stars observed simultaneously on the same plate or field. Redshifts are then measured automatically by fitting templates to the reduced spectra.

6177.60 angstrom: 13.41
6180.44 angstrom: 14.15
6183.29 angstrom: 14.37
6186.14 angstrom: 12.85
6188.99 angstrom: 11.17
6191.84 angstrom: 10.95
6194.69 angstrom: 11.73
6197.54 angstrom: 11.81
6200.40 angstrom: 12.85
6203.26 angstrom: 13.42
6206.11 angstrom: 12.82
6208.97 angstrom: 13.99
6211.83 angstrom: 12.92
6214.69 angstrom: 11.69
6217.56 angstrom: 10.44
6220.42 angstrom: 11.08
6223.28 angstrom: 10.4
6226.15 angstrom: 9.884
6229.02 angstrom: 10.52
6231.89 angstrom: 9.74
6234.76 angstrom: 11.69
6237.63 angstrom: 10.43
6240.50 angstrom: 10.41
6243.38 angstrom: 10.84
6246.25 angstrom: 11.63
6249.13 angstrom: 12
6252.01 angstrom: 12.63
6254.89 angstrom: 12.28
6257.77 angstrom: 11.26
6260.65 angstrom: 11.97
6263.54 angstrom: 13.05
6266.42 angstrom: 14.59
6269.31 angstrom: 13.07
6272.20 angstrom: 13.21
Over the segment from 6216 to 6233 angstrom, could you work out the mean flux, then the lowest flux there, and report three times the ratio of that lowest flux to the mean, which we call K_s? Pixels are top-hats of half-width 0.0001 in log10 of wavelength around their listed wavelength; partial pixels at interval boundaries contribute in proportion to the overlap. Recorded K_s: 2.82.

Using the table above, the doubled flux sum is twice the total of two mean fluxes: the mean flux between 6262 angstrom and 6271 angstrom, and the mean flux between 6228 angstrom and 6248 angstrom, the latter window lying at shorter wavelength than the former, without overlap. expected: 48.6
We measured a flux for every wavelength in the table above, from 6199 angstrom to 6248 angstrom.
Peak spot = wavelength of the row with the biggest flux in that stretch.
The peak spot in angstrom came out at 6208.97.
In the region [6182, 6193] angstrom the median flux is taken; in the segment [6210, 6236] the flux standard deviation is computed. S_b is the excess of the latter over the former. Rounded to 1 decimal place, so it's -11.0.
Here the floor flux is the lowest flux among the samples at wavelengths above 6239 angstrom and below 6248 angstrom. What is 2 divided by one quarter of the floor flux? 0.768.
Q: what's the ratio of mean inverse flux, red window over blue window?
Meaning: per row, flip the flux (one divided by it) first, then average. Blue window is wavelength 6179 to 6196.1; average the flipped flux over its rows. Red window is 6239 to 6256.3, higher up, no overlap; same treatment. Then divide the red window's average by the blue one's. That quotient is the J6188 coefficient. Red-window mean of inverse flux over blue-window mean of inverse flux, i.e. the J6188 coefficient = 1.07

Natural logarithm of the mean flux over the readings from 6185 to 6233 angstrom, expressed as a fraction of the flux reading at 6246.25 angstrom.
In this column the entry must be 0.00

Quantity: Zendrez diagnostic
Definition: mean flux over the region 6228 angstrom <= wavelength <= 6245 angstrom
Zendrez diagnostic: 10.6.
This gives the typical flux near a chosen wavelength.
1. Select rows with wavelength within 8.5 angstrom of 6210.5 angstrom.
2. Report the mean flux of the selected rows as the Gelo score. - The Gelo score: 12.5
